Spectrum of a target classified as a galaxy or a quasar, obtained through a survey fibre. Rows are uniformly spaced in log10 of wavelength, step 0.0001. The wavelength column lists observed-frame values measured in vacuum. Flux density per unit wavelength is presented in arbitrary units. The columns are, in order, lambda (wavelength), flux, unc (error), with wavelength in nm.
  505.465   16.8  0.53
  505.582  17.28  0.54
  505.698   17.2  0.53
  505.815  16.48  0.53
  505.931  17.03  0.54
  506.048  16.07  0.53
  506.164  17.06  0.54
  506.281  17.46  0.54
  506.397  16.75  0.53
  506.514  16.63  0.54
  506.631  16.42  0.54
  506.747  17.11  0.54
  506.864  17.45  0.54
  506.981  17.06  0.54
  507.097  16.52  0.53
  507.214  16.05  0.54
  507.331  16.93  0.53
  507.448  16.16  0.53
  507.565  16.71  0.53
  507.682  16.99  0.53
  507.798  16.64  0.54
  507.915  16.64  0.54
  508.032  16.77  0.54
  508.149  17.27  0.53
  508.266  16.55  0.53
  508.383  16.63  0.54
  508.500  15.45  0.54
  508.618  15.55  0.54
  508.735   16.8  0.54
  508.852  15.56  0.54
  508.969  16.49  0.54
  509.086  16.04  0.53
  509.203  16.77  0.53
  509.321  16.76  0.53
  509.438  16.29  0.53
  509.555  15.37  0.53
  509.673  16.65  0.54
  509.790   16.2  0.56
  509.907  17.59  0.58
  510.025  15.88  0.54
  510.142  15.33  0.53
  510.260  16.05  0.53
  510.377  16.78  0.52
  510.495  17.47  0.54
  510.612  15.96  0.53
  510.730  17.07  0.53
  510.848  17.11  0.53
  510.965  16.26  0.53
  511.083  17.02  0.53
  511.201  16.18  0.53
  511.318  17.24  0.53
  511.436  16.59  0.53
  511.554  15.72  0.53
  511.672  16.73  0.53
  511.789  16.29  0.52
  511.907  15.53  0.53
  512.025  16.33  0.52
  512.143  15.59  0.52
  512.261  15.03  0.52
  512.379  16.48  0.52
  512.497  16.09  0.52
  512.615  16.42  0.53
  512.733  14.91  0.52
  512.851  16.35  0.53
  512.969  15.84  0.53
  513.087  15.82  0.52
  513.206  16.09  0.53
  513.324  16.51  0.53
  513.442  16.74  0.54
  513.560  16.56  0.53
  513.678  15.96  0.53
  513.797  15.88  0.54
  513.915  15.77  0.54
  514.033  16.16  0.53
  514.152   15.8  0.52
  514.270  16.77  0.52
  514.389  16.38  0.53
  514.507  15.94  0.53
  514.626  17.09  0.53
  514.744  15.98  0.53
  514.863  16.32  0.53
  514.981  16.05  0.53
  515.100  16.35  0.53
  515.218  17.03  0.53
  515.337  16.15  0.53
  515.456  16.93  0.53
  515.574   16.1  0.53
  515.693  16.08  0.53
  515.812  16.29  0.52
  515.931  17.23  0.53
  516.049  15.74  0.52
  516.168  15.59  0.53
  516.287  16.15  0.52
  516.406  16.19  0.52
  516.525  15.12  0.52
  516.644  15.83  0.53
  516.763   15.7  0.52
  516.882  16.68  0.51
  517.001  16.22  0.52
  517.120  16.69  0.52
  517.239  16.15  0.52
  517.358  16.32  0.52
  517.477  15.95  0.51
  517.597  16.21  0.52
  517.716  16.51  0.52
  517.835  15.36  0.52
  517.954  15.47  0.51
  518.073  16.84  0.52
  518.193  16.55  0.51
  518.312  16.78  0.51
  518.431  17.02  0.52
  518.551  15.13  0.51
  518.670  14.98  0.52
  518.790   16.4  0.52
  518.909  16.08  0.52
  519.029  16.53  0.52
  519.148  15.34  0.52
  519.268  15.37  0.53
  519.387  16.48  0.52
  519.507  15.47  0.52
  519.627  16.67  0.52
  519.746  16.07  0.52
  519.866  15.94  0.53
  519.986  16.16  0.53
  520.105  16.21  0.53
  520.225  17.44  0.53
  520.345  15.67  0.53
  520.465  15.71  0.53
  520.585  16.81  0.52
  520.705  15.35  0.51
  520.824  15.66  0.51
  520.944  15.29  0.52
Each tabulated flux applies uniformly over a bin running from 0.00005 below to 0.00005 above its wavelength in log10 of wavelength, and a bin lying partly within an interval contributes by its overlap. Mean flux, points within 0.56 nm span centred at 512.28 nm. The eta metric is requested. 15.9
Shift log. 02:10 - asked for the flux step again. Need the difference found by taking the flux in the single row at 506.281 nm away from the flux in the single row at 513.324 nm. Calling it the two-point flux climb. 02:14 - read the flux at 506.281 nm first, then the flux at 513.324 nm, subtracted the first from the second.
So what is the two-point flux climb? -0.95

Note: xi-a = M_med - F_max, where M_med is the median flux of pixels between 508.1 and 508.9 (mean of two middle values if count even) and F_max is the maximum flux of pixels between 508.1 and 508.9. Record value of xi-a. -0.72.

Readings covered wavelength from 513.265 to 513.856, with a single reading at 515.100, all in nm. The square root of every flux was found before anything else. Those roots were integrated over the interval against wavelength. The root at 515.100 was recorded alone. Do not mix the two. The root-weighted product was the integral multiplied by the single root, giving 9.66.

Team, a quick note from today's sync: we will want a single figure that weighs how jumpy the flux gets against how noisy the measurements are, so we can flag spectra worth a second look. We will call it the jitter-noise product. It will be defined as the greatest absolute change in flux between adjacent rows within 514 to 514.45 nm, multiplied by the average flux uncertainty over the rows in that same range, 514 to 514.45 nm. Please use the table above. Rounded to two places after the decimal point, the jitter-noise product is 0.51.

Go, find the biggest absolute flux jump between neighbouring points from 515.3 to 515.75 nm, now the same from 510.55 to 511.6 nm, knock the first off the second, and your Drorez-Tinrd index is 0.3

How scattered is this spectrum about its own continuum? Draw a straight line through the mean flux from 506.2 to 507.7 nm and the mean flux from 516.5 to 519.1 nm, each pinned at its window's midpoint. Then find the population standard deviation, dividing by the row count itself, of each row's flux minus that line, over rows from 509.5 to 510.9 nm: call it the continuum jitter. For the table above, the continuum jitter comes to 0.75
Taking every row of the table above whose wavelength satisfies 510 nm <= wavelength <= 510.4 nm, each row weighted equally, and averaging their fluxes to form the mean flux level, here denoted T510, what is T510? 16.0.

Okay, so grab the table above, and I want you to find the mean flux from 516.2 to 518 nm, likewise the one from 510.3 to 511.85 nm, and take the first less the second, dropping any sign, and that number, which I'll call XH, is 0.61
